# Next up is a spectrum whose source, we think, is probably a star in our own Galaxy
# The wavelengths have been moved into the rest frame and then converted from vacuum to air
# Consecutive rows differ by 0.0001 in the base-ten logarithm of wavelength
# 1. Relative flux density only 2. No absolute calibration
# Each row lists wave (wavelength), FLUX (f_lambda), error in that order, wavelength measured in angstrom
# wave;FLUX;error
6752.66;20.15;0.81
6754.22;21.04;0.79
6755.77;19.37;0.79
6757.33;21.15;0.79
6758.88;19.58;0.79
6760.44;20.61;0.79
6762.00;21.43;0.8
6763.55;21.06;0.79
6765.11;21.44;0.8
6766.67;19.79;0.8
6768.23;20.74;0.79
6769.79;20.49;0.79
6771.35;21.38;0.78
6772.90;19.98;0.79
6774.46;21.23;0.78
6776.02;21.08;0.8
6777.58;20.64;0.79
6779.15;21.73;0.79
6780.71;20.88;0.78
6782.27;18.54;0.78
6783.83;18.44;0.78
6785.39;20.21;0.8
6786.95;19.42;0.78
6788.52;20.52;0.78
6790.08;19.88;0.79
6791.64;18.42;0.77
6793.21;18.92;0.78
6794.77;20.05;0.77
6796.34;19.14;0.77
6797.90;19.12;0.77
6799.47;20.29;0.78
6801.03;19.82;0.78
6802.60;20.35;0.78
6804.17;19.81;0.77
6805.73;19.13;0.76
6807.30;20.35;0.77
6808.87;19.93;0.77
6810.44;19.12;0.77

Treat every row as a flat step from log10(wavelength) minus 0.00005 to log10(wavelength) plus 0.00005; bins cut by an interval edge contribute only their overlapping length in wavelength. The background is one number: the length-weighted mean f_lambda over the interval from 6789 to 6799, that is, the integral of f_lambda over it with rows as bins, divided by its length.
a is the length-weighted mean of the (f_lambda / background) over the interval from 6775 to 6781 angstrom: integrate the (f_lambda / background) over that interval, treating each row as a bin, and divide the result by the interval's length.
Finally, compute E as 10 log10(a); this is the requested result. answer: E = 0.38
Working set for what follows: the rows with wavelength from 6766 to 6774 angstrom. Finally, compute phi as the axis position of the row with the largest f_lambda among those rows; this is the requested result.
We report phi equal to 6771.35 angstrom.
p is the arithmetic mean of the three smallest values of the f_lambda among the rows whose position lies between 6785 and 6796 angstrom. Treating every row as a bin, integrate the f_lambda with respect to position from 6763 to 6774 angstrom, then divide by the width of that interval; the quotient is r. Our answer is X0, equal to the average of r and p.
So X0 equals 19.8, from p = 18.9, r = 20.7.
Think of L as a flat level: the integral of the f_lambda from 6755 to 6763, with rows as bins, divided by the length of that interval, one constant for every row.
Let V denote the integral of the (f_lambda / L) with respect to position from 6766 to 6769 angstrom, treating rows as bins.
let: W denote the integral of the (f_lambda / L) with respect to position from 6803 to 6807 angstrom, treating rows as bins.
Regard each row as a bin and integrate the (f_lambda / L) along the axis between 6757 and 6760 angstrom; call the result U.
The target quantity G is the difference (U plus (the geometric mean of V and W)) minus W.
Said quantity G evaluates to 2.5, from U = 2.98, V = 2.97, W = 3.85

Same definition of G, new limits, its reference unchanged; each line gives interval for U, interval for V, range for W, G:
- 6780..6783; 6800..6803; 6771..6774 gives 2.8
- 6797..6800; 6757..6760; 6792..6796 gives 2.5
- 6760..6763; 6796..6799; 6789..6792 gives 3.1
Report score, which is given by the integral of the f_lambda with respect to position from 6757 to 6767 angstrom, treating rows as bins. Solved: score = 207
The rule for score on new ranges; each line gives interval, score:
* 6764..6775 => 228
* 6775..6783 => 165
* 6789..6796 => 136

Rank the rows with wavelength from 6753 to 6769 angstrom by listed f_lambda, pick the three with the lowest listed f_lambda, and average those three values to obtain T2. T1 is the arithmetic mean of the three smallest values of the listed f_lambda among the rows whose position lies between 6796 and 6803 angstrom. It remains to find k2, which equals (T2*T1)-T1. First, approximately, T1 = 19.4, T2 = 19.6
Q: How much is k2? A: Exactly 360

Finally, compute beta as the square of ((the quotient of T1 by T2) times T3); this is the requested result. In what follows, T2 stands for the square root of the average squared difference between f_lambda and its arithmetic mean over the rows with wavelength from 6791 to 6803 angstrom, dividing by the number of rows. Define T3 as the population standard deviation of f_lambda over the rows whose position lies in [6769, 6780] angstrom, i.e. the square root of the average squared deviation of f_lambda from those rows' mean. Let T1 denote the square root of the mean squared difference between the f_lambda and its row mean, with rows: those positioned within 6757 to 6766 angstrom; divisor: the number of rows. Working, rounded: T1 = 0.64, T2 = 0.66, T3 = 0.55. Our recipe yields 0.3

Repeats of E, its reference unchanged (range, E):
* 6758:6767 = 0.30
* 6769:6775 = 0.31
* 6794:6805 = 0.10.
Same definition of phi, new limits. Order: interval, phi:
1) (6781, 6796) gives 6788.52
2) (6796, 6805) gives 6802.60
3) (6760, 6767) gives 6765.11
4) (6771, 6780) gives 6779.15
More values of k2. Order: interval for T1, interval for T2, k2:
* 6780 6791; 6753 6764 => 354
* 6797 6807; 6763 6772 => 374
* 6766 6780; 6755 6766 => 379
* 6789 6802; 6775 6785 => 343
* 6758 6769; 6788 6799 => 356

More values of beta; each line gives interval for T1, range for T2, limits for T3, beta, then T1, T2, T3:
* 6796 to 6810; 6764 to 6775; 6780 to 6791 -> 0.5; 0.49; 0.62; 0.88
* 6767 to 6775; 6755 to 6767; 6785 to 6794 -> 0.2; 0.51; 0.80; 0.73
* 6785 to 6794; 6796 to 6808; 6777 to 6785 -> 3.4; 0.73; 0.52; 1.32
